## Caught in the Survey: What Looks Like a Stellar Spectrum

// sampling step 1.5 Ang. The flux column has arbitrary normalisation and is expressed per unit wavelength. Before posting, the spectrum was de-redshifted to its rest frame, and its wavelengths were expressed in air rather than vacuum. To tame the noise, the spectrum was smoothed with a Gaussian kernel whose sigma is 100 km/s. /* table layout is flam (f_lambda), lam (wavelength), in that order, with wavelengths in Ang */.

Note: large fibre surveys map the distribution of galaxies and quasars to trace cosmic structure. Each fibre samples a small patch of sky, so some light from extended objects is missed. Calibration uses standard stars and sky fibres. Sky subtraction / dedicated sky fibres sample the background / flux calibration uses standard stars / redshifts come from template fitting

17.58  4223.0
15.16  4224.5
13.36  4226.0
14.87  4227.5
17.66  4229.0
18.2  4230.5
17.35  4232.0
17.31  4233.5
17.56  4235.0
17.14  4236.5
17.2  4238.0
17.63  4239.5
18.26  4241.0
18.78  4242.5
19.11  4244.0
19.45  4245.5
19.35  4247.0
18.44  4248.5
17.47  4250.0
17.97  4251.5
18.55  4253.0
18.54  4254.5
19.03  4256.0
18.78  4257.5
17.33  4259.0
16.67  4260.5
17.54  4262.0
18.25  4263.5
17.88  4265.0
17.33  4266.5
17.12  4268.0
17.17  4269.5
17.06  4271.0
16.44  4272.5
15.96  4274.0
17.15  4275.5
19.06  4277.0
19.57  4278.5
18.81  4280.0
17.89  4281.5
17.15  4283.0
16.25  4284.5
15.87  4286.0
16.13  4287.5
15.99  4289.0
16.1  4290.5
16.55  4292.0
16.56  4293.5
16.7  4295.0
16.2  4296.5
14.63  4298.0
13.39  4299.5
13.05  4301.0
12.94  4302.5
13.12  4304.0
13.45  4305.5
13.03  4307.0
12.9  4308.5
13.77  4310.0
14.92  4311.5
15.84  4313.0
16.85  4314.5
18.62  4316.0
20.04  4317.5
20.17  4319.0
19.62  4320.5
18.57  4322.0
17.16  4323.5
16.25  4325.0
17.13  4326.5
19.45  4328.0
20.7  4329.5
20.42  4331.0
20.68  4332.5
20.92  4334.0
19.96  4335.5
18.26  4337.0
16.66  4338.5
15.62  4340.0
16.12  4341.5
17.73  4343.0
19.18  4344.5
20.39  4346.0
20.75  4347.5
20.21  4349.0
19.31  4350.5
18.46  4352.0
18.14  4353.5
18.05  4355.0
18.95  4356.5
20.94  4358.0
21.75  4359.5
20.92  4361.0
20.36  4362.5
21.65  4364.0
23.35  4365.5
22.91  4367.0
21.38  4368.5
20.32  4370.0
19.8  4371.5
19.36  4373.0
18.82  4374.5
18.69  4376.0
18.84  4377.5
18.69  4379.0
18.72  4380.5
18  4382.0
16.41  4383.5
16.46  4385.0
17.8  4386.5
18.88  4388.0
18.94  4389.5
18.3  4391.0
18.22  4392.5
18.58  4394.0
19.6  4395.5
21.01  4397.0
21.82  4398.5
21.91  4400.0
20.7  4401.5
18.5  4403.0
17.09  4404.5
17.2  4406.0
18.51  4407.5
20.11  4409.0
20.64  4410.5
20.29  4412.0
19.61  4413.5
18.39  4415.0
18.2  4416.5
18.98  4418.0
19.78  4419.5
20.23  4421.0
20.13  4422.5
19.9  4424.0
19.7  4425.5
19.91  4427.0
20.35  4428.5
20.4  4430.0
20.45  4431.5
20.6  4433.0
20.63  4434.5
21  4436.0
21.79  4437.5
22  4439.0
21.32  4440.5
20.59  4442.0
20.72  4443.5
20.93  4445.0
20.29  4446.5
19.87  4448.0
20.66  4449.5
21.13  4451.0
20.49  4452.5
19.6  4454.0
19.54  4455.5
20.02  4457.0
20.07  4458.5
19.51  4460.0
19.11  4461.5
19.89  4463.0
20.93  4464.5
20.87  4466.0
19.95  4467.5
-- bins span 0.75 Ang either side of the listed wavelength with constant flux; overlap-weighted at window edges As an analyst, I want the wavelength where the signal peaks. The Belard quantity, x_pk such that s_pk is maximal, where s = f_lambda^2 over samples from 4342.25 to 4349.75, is 4347.5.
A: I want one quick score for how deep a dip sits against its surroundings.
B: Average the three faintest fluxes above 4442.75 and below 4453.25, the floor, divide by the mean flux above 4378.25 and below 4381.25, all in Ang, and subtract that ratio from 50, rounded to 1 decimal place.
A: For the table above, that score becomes 48.9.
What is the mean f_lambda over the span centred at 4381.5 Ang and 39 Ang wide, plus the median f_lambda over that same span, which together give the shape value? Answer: 38.5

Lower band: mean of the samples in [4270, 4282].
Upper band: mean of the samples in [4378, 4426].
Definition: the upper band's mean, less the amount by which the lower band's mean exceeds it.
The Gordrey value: 20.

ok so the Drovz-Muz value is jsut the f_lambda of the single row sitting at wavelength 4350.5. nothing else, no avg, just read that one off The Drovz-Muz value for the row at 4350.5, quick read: 19.31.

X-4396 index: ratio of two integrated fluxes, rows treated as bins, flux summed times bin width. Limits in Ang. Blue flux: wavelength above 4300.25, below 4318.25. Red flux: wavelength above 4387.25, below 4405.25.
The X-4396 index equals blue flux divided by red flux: 0.76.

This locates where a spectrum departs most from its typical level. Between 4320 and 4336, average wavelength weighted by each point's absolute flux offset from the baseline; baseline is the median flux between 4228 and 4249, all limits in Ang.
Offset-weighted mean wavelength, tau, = 4329.5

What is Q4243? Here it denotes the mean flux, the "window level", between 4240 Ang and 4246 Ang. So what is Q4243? 19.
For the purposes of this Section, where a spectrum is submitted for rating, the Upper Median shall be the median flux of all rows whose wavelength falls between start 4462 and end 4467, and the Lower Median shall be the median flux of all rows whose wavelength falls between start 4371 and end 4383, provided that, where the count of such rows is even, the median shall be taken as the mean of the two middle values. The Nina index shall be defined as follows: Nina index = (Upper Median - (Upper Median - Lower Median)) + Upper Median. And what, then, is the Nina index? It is 39.6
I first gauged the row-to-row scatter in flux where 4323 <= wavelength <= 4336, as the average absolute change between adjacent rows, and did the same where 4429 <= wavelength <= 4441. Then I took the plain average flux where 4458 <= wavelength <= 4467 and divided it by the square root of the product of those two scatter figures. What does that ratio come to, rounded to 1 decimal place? 37.3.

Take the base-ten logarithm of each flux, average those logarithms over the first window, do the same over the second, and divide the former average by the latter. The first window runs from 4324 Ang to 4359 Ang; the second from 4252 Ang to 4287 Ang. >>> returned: 1.02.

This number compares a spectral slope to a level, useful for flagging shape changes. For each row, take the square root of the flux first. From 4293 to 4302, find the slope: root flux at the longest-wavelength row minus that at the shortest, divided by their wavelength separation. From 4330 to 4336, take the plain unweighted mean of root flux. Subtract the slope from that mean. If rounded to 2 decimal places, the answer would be 4.59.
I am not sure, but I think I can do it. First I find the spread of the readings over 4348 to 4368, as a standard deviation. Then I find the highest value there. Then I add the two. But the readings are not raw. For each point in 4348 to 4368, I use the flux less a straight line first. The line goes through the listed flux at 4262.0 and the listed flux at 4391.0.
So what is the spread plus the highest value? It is 6.9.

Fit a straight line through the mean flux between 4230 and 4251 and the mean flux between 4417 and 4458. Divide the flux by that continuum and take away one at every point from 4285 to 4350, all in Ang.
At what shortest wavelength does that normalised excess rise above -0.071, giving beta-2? 4316.0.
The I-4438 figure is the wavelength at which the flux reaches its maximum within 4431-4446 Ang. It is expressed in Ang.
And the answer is 4439.0 Ang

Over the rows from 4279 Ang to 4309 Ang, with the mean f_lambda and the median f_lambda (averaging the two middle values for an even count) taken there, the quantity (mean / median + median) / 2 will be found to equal 8.5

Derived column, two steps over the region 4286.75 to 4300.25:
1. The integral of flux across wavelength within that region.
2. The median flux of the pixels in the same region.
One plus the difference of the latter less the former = -196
